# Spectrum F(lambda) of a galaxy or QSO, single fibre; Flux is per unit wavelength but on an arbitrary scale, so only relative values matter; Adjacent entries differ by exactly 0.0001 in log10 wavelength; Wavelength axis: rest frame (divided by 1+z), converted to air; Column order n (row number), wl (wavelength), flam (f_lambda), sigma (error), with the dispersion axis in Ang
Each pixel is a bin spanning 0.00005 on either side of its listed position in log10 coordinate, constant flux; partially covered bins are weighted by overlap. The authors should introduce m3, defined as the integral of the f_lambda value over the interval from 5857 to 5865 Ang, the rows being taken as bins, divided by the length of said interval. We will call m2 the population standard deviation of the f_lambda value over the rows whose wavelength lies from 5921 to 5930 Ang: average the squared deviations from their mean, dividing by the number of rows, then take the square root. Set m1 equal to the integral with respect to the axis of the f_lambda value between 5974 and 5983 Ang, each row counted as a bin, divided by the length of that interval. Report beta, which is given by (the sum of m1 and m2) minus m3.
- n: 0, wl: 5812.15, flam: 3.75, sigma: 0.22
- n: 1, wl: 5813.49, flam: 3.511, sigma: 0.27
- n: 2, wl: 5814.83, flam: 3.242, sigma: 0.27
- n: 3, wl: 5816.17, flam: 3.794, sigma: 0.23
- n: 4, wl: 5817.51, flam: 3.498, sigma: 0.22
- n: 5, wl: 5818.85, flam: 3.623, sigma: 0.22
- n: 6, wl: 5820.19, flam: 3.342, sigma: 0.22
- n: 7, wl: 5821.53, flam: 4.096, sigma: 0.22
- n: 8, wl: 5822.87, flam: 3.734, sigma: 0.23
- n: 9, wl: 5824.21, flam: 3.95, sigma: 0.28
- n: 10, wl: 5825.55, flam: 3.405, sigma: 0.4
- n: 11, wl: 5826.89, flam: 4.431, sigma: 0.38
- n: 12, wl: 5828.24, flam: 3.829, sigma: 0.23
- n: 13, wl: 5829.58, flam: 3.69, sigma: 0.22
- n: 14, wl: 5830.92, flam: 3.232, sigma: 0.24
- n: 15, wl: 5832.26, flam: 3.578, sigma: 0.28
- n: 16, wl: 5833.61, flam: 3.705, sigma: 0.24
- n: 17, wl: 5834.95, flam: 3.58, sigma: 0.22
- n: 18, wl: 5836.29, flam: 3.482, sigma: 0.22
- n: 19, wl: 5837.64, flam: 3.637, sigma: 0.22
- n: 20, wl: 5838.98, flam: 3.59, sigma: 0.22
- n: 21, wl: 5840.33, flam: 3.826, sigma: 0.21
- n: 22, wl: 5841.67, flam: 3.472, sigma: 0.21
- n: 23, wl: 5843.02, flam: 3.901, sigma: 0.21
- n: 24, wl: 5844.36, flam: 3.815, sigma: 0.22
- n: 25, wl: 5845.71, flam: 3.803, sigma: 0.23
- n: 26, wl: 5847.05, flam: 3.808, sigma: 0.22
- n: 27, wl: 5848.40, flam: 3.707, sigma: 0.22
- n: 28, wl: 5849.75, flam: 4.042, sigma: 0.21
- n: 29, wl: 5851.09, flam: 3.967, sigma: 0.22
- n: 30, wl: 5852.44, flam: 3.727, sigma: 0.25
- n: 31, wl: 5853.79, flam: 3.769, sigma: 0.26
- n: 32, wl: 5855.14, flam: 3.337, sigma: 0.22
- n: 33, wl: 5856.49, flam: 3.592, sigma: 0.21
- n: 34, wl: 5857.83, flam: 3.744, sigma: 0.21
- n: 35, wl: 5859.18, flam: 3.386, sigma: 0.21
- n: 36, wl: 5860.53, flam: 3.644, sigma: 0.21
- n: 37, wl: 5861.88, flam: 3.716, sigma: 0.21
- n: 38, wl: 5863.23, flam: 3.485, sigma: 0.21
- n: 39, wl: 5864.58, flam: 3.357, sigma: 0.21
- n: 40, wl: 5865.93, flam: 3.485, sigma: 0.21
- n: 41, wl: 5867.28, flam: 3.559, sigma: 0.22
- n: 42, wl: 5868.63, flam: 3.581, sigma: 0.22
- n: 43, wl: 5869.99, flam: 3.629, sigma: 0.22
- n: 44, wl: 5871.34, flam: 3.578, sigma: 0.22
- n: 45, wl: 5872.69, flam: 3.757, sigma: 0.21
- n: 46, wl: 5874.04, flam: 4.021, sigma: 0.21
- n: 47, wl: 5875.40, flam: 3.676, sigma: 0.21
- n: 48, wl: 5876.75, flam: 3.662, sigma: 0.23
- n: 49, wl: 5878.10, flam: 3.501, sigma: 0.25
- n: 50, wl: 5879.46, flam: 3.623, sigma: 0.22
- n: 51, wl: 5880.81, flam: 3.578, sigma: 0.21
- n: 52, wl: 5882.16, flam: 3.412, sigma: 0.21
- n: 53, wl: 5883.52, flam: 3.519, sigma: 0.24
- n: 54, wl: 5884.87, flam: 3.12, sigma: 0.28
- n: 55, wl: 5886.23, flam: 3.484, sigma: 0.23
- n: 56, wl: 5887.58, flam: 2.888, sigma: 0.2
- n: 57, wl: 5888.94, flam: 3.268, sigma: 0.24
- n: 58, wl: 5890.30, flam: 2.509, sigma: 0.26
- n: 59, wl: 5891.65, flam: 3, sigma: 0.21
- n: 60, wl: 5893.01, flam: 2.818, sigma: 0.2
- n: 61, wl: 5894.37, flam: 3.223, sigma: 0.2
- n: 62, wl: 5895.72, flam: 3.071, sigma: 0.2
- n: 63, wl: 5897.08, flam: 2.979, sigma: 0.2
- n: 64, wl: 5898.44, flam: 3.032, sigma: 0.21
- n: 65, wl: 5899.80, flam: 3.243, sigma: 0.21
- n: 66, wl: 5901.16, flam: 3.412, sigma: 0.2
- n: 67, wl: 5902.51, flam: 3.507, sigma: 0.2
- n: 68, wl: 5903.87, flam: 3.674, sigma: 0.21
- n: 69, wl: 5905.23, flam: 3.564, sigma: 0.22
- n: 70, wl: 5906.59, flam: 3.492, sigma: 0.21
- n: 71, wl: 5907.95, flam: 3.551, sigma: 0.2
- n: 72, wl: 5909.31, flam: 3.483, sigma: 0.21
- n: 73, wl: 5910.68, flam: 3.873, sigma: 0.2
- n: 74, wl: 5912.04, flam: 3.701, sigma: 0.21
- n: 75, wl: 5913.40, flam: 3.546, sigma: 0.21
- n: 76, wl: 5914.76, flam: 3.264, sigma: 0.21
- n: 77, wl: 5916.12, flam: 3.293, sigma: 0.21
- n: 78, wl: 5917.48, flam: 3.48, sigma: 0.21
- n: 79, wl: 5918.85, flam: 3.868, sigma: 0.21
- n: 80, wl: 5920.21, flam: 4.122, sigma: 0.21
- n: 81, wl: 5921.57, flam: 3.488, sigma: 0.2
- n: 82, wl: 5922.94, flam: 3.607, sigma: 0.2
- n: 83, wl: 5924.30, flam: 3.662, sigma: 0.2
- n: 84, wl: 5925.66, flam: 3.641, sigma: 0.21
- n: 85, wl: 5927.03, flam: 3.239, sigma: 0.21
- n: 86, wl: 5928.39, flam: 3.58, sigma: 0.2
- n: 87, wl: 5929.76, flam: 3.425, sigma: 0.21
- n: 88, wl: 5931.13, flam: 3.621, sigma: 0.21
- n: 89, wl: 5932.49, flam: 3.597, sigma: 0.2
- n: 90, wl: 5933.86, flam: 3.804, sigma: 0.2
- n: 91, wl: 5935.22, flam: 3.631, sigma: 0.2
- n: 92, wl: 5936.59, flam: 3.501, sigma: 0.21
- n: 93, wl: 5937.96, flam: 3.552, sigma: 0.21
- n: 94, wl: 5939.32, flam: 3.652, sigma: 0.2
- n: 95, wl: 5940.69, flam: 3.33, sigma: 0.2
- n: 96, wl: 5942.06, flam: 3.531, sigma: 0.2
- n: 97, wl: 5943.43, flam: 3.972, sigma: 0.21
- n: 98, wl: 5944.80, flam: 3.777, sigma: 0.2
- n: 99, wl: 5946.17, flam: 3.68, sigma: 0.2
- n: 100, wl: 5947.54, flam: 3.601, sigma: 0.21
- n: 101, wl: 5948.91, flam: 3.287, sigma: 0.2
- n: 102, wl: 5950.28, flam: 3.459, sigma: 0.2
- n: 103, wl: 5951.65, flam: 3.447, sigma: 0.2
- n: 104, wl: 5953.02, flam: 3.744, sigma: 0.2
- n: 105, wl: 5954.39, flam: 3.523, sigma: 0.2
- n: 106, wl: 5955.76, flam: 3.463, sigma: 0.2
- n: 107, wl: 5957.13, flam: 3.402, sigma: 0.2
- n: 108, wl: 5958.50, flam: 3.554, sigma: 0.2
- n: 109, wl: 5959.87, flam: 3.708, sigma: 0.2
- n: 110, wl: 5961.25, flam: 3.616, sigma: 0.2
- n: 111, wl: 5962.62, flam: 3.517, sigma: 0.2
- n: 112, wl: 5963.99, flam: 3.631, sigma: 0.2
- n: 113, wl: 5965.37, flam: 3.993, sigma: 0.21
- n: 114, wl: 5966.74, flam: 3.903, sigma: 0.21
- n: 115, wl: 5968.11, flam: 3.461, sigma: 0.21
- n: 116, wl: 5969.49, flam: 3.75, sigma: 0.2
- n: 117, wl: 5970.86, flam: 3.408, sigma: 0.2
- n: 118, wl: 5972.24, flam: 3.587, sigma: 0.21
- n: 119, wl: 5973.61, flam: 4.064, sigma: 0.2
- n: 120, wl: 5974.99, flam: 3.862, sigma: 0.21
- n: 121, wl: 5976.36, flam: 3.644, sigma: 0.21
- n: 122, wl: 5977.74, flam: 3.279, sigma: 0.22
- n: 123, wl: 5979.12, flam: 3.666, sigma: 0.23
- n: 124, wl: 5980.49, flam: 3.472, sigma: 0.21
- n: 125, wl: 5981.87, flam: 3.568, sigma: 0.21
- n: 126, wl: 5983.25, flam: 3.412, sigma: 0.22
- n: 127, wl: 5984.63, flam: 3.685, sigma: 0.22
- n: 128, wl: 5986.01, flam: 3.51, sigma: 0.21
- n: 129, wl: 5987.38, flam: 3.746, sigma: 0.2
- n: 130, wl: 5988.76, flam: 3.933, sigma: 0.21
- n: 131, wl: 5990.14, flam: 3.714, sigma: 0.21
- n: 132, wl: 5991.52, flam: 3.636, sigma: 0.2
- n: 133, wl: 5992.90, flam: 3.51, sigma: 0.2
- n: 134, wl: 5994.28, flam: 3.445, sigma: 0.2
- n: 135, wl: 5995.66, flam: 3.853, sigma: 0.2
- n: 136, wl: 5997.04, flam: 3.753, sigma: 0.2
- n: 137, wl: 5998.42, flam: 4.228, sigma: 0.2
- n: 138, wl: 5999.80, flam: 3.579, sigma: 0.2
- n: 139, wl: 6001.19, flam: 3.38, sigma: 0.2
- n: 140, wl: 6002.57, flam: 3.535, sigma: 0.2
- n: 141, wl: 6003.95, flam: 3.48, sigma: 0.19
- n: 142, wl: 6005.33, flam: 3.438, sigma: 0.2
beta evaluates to 0.2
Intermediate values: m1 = 3.59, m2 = 0.14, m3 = 3.57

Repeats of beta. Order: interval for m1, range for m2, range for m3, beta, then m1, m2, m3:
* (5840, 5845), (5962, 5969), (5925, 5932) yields 0.5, 3.75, 0.21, 3.50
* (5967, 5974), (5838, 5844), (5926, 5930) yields 0.4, 3.65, 0.17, 3.43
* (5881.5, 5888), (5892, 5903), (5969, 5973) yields -0.1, 3.30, 0.21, 3.59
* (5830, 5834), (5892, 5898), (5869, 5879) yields 0.0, 3.50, 0.15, 3.68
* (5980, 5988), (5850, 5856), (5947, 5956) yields 0.3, 3.57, 0.23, 3.50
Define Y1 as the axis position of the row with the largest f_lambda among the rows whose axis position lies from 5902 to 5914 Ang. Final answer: 5910.68 Ang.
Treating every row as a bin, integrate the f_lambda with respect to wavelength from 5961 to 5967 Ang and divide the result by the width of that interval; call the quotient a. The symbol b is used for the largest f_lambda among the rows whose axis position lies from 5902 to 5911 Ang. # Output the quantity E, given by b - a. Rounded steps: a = 3.73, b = 3.873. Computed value 0.14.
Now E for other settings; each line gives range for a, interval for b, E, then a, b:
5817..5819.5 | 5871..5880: 0.46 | 3.56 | 4.021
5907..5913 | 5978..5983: 0.03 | 3.64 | 3.666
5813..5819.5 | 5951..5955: 0.21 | 3.53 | 3.744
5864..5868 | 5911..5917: 0.23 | 3.47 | 3.701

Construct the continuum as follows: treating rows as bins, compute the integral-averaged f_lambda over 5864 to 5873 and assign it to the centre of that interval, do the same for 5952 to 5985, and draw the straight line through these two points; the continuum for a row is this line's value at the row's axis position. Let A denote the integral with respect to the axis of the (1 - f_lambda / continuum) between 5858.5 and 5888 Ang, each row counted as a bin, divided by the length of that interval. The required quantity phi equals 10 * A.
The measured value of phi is 0.07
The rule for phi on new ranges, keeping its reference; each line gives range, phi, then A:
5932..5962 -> 0.06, 0.006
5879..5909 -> 0.84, 0.084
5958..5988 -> -0.05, -0.005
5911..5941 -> 0.04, 0.004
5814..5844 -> -0.38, -0.038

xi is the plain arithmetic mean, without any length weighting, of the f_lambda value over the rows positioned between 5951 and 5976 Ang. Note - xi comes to 3.65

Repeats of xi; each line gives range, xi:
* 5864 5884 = 3.60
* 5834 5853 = 3.74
